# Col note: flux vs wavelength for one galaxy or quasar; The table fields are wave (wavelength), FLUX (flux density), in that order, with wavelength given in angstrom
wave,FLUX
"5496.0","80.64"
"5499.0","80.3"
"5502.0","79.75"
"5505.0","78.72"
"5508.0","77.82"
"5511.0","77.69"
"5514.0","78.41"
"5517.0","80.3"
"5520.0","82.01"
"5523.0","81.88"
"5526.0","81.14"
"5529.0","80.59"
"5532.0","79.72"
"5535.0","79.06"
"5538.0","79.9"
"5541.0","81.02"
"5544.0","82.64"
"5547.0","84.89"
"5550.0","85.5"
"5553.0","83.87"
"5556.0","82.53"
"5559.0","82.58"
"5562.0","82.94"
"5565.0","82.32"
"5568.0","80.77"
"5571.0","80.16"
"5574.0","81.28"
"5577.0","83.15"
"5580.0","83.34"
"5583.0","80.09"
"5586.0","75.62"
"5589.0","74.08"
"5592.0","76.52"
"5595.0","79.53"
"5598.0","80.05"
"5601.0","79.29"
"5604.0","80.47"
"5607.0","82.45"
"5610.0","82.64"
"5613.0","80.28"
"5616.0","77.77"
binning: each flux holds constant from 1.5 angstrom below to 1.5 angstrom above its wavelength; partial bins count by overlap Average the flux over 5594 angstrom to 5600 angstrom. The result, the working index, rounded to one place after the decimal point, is 79.8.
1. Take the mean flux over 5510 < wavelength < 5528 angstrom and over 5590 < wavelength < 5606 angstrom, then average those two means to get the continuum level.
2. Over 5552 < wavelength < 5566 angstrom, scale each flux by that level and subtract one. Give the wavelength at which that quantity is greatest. 5553.0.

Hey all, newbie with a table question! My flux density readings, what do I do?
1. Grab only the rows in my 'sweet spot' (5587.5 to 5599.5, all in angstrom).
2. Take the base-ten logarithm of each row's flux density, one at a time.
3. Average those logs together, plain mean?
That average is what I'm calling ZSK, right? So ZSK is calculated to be 1.889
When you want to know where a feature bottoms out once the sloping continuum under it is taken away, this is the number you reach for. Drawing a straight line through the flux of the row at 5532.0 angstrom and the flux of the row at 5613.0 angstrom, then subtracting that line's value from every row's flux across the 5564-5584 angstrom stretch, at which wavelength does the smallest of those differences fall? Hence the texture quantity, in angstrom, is 5583.0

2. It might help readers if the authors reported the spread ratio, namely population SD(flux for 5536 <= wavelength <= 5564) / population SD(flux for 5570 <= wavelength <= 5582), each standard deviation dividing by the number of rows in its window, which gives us 1.2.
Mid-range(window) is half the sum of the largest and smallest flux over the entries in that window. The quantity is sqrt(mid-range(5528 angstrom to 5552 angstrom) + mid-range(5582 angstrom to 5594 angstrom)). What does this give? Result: 12.6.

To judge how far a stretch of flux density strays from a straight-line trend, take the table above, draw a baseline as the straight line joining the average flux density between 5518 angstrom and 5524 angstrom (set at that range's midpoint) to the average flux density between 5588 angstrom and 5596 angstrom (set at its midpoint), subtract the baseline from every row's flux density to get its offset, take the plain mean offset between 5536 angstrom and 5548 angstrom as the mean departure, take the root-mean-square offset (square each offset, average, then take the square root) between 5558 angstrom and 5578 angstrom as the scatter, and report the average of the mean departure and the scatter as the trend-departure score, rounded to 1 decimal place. 2.6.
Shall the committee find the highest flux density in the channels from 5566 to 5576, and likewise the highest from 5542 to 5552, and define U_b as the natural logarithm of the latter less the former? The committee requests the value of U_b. 1.4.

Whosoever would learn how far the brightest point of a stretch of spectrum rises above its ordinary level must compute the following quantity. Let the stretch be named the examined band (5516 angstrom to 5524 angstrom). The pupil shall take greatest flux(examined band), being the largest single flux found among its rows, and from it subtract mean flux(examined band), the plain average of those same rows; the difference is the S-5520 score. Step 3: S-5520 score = 0.6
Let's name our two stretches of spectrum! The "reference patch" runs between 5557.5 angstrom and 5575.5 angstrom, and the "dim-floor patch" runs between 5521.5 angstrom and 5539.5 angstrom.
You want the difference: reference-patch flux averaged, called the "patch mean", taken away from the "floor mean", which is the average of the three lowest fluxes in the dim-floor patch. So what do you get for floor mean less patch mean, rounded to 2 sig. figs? -2.1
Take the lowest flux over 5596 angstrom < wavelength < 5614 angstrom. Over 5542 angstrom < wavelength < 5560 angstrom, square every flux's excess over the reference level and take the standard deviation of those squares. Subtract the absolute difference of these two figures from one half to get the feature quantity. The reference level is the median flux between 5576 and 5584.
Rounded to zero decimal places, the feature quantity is -77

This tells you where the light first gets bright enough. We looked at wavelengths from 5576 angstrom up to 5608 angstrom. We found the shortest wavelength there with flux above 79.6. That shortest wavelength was 5577.0 angstrom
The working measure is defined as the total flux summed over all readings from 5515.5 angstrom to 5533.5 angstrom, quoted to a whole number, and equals 486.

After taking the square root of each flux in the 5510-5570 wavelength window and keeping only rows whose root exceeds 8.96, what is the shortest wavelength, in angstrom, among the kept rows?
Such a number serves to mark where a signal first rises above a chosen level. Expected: 5517.0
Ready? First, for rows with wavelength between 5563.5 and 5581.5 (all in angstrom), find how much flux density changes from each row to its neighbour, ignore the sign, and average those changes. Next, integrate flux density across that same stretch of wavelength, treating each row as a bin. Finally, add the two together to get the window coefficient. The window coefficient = 1474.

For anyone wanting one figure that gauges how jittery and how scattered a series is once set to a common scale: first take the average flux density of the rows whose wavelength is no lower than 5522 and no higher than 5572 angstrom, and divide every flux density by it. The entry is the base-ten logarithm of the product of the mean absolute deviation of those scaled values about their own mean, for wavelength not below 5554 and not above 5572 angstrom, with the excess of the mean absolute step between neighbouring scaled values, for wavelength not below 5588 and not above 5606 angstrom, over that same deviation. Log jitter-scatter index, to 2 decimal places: -4.05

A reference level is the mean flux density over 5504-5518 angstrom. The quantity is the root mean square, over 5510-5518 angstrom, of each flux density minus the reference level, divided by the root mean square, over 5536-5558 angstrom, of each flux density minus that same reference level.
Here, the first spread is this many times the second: 0.24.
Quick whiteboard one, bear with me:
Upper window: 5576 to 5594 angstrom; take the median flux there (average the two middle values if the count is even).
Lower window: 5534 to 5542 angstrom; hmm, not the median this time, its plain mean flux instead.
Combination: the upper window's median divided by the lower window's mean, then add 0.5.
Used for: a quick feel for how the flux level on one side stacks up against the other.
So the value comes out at 1.48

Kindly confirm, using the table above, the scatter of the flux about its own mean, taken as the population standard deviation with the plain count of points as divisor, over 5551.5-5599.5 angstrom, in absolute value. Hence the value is 2.8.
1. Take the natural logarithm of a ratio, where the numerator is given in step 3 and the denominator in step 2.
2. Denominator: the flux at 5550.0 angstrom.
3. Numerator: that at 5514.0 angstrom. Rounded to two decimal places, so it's -0.09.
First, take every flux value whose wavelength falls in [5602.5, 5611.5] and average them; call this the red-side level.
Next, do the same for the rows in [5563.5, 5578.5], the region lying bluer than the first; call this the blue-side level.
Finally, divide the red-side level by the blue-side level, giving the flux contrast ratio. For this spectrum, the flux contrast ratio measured 1.00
